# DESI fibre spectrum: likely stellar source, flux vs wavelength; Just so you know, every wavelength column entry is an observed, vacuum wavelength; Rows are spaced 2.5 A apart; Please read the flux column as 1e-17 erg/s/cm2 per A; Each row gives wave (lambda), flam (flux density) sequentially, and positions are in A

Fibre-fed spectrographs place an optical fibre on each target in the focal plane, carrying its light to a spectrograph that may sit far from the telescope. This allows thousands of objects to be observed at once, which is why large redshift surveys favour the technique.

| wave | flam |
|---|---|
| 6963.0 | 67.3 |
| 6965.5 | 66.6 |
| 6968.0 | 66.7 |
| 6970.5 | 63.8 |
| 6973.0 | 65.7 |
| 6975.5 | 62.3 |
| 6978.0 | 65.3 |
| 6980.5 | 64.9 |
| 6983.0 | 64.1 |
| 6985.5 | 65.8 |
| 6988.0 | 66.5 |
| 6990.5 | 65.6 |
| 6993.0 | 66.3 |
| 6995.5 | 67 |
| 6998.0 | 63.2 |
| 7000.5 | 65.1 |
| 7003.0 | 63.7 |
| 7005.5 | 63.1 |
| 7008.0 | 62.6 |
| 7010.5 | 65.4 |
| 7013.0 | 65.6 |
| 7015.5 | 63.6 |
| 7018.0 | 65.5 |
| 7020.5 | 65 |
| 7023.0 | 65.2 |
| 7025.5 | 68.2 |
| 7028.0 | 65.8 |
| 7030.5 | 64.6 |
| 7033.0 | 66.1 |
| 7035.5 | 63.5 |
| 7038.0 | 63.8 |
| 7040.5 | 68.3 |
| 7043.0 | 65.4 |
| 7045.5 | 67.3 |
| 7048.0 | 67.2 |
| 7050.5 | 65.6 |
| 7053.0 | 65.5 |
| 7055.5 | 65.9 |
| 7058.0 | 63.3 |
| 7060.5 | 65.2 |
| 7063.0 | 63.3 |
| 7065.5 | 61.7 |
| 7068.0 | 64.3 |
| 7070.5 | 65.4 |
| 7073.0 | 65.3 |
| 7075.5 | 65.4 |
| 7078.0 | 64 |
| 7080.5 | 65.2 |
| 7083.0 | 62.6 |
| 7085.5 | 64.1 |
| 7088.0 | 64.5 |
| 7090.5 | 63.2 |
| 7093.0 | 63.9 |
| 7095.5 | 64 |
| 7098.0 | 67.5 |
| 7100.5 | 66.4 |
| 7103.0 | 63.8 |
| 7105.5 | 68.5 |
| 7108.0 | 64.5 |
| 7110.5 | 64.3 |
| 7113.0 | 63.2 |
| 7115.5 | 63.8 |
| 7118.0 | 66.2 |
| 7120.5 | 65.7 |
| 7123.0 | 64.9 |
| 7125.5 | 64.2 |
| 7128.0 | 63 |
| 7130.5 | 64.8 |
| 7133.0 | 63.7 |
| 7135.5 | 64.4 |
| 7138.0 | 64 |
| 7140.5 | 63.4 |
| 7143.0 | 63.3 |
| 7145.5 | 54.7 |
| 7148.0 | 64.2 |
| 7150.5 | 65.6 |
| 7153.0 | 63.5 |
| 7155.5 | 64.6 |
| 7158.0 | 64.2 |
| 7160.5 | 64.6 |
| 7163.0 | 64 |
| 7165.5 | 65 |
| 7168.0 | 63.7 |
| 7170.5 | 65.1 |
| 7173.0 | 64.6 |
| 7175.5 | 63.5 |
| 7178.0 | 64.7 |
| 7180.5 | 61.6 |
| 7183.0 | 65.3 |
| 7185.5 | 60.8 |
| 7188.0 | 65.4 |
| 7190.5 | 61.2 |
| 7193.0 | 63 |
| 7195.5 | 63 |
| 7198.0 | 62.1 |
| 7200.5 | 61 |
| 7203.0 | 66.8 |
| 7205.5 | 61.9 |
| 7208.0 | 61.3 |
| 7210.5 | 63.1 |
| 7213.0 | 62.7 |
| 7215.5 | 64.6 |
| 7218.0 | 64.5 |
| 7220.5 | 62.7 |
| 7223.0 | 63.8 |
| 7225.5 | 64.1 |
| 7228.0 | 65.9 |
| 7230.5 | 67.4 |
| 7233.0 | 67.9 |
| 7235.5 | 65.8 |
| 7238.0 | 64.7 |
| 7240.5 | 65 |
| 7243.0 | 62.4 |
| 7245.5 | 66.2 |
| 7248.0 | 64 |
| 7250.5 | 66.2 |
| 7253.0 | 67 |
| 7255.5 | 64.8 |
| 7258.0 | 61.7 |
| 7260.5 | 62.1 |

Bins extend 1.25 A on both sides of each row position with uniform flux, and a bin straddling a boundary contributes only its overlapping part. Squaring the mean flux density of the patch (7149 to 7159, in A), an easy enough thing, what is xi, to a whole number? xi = 4157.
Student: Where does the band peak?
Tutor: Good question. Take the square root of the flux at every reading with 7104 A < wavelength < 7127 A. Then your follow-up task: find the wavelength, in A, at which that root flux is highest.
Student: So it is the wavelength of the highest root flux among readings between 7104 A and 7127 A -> 7105.5 A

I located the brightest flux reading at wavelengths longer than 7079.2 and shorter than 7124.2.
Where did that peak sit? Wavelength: 7105.5 A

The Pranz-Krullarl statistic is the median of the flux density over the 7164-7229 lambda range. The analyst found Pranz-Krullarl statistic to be 63.6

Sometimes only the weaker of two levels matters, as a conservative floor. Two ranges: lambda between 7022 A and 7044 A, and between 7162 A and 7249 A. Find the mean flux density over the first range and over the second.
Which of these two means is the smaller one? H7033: 63.97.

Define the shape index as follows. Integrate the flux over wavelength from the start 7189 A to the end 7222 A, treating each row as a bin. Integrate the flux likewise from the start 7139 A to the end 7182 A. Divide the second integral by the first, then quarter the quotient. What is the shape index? 0.3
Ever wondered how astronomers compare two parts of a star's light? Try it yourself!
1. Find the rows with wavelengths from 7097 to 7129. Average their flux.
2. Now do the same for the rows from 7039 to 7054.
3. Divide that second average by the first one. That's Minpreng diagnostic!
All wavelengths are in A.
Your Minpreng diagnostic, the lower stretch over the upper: 1.02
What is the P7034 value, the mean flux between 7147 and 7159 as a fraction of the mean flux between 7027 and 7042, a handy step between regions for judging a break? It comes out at 0.99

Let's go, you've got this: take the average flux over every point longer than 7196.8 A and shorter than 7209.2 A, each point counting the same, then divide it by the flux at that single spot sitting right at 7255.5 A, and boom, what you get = 0.97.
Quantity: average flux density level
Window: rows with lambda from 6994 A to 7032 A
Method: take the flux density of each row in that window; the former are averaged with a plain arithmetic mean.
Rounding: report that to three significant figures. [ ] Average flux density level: 64.9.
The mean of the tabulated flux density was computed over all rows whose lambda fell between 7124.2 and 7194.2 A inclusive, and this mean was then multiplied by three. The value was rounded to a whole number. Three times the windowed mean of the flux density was 191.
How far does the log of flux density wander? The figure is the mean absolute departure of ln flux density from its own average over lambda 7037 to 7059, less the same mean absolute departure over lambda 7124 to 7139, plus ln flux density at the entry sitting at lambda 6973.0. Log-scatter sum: 4.20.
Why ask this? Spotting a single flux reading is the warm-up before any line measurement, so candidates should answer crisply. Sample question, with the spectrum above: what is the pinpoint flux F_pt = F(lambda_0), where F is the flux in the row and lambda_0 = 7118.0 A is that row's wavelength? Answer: 66.2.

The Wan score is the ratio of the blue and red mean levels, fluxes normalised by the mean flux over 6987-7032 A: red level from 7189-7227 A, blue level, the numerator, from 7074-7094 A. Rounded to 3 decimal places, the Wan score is 1.017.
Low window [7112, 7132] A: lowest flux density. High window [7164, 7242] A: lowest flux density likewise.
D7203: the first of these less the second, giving 2.2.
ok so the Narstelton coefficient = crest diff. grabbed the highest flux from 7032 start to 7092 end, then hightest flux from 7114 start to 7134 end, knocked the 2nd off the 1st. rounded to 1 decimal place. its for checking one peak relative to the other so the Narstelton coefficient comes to 2.1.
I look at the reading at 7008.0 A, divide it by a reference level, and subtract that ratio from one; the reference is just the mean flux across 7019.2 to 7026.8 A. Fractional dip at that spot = 0.053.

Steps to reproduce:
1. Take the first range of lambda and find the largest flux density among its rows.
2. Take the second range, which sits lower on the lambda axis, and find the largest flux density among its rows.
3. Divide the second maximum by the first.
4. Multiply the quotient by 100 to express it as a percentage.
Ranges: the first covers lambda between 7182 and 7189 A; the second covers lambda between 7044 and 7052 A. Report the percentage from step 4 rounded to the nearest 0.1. 102.9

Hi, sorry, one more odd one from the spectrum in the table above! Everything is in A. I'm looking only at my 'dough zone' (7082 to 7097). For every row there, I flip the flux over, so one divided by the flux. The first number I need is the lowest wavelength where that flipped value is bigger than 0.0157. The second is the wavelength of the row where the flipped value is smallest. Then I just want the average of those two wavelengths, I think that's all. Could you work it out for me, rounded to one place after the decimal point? 7085.5 A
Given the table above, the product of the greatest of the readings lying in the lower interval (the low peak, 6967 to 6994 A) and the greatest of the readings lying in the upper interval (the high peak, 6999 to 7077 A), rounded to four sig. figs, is 4556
